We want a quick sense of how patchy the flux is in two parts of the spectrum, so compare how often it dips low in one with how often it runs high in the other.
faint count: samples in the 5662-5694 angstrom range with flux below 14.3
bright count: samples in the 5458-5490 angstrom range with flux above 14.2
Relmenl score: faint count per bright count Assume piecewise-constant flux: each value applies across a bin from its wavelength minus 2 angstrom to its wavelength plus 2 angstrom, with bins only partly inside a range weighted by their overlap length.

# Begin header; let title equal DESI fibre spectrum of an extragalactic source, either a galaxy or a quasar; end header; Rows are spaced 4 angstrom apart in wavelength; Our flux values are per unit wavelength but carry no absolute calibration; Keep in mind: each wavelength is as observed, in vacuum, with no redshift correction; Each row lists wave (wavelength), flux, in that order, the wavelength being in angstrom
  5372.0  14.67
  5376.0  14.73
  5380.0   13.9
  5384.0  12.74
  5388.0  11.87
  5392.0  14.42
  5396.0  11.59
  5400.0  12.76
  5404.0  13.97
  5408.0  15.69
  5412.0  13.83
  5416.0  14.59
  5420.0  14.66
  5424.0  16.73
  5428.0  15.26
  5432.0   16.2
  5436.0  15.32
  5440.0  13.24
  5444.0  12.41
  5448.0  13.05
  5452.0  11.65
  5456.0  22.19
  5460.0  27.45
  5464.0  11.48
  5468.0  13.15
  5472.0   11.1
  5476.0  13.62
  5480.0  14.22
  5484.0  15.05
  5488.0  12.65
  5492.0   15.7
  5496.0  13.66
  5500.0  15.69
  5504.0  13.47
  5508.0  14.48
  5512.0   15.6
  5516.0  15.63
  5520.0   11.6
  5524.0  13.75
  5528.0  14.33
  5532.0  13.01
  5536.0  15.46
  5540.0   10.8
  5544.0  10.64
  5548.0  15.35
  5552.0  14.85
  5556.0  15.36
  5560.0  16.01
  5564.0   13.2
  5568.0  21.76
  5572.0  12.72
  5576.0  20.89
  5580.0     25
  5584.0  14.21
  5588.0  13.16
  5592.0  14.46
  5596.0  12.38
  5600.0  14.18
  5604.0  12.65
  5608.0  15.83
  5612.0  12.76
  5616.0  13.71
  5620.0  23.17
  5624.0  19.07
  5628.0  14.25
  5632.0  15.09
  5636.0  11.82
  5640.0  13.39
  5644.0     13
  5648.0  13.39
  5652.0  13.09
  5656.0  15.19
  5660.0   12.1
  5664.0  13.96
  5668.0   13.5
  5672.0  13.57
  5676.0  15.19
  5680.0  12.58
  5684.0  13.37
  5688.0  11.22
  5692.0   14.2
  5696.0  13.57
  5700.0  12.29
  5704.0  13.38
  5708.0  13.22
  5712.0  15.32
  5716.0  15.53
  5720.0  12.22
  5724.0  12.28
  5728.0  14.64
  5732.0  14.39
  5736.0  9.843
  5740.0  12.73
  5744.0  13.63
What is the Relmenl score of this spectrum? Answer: 2.3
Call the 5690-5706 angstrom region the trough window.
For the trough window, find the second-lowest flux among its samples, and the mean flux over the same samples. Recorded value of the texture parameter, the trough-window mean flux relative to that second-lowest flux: 1.00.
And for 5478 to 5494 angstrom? 1.01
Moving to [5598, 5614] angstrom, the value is 1.09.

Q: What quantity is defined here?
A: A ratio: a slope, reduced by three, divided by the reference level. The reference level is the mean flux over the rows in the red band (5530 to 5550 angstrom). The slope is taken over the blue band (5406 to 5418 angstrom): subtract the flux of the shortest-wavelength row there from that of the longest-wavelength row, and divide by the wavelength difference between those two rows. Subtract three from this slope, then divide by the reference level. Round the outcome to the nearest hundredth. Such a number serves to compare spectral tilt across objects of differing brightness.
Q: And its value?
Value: -0.24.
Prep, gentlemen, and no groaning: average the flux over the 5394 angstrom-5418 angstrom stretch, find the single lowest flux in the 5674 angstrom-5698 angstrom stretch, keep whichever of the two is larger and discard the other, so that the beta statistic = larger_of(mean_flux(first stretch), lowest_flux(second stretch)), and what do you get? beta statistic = 13.7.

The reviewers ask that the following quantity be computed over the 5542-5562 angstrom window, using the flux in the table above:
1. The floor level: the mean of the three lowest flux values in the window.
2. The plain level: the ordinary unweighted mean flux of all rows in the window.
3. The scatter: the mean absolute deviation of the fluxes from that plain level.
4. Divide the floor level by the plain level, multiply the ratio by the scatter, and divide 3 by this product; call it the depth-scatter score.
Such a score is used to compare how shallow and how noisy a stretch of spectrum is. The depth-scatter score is 2.1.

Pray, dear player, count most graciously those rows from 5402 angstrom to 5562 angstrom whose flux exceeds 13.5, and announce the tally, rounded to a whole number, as 27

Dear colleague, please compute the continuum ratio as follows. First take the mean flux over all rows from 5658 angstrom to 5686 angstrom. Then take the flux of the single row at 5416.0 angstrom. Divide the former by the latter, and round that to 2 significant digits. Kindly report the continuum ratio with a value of 0.92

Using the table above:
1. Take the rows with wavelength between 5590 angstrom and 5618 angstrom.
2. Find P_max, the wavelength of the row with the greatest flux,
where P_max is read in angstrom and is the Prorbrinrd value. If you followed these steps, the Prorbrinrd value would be 5608.0 angstrom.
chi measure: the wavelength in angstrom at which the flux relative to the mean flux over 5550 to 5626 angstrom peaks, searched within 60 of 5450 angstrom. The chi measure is 5460.0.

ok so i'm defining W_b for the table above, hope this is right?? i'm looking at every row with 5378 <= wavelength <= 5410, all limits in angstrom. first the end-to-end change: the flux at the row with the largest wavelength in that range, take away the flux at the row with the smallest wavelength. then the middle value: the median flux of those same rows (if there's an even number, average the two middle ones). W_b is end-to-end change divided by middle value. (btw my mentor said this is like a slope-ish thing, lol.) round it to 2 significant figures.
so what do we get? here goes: 0.13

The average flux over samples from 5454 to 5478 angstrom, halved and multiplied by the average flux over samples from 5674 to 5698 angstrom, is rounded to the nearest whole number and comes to 110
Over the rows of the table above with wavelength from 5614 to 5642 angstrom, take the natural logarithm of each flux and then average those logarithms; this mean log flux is 2.73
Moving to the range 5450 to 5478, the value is 2.70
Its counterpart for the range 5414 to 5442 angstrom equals 2.72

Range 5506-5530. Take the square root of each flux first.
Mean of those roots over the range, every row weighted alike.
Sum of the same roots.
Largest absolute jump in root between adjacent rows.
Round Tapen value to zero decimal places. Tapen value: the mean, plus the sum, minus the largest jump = 26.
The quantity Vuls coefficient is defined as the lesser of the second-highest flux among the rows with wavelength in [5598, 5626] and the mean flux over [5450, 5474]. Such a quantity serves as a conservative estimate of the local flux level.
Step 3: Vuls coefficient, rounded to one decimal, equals 16.2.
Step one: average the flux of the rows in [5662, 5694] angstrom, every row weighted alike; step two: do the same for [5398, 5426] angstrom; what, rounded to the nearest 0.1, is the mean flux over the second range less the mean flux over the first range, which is 1.2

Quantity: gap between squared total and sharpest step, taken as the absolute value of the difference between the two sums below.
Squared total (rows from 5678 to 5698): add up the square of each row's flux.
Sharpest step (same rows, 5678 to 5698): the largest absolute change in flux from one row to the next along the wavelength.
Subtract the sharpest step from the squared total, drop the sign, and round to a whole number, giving 846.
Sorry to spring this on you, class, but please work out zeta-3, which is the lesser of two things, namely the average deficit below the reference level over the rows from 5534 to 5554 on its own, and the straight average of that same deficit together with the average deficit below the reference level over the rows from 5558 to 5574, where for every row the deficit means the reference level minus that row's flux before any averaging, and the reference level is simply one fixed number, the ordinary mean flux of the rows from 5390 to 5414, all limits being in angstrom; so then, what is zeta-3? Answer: -1.0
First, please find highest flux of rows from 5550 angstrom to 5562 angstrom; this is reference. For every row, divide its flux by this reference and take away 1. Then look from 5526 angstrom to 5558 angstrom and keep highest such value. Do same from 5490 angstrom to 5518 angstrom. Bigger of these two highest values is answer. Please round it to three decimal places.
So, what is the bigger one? -0.019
